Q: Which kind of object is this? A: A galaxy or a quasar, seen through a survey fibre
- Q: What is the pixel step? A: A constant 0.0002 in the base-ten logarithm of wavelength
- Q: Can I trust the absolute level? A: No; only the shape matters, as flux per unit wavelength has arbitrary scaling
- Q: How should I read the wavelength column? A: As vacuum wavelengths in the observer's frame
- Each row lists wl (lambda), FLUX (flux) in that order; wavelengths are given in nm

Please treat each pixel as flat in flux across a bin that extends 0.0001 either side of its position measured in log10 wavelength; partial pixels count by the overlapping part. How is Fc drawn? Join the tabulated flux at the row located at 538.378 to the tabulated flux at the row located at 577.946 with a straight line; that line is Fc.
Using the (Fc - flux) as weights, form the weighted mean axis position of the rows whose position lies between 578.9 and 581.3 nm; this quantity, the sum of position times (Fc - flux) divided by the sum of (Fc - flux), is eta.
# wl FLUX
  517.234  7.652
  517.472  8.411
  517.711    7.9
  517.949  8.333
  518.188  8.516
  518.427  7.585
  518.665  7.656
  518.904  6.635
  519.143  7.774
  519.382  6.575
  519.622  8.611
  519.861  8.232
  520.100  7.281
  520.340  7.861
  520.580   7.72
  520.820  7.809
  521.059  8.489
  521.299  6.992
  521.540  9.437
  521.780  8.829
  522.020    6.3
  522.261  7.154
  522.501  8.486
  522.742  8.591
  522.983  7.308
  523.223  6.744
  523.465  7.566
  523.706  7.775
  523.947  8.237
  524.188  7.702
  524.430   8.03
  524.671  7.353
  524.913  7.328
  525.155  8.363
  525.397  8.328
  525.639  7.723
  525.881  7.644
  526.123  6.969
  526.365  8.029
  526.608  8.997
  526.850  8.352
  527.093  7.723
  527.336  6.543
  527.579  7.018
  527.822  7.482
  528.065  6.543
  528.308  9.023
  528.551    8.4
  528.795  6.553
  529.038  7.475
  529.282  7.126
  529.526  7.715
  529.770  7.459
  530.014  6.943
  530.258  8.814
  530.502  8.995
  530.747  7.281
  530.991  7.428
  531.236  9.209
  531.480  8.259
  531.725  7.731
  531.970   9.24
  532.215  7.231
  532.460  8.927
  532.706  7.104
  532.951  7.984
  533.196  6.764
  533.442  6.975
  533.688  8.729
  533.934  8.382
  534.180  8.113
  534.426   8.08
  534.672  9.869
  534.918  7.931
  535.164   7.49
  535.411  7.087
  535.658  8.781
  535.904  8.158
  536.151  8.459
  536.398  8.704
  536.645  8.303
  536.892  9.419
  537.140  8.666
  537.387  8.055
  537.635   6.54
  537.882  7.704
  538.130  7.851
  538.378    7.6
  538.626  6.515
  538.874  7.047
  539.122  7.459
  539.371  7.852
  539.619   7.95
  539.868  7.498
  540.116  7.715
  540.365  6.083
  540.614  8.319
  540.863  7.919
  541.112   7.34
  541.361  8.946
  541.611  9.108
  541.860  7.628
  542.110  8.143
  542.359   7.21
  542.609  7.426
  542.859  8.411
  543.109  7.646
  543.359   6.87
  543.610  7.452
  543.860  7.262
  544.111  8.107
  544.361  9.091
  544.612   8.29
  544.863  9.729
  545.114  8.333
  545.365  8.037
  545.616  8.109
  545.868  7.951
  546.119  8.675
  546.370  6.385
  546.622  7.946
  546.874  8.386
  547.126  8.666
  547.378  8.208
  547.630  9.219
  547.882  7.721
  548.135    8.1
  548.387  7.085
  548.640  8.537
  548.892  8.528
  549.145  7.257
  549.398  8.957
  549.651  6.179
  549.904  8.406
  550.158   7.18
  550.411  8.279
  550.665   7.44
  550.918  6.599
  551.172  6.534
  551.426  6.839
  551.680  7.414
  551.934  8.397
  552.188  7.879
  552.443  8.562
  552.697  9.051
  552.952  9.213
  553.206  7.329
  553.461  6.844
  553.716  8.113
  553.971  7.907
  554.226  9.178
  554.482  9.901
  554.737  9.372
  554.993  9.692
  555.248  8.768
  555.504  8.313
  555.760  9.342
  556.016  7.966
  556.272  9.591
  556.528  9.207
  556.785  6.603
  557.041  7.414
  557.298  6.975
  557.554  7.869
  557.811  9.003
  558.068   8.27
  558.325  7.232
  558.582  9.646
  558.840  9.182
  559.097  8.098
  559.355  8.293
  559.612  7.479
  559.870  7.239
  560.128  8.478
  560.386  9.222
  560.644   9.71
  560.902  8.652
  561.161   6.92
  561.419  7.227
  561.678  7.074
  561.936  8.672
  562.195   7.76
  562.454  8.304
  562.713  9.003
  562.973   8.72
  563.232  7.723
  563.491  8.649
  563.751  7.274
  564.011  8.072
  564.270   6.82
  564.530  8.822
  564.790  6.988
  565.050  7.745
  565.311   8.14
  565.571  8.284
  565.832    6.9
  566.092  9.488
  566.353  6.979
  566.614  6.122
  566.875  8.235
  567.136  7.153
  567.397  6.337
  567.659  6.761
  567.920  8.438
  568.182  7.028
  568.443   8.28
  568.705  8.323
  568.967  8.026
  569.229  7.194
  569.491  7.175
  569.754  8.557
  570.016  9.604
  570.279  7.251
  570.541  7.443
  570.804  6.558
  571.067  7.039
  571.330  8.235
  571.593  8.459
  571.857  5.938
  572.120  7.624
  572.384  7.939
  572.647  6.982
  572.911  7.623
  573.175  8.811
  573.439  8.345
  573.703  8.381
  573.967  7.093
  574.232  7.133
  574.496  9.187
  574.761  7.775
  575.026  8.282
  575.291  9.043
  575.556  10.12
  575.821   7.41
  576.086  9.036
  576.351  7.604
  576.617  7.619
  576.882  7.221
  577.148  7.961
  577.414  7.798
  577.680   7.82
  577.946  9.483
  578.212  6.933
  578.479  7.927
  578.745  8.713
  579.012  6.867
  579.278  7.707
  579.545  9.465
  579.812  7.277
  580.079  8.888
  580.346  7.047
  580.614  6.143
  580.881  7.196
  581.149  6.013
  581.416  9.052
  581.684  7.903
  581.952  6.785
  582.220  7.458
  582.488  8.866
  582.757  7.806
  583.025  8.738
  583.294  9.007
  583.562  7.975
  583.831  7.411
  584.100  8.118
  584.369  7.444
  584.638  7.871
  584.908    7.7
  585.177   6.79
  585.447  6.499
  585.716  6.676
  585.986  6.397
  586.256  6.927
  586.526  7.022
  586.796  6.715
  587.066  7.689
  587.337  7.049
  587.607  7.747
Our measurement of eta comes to 580.25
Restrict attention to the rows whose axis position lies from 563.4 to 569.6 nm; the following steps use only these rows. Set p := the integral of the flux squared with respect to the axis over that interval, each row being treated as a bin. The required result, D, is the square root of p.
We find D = 19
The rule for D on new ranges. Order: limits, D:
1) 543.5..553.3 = 25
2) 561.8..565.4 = 15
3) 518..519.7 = 10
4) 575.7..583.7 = 22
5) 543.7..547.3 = 16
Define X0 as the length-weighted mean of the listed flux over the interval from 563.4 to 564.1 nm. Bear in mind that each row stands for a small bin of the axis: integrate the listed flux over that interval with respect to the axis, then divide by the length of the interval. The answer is 7.9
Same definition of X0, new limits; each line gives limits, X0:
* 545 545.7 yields 8.2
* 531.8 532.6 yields 8.4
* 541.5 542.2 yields 8.3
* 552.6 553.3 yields 8.6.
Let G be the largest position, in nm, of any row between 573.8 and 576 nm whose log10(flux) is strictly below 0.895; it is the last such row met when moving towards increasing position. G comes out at 575.821 nm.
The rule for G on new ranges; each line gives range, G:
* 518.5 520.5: 520.100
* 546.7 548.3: 547.882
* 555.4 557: 556.785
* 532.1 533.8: 533.442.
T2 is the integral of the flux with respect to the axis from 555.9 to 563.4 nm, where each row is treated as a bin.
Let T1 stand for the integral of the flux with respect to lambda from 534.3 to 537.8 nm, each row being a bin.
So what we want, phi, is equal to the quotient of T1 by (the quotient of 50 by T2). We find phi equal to 35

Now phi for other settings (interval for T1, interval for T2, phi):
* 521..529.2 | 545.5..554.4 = 90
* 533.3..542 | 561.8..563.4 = 19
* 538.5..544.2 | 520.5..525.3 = 33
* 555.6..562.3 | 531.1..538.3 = 64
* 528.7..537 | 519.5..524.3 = 50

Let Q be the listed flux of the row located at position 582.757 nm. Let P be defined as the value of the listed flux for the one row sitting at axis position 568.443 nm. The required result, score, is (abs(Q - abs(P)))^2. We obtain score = 0.2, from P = 8.28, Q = 7.806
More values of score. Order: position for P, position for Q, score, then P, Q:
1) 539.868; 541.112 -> 0.0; 7.498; 7.34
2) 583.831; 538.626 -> 0.8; 7.411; 6.515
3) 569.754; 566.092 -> 0.9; 8.557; 9.488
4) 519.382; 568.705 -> 3.1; 6.575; 8.323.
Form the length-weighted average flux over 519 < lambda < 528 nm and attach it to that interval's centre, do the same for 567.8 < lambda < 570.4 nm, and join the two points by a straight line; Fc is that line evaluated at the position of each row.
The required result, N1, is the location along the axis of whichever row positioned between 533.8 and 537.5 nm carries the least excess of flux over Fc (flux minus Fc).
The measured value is 535.411 nm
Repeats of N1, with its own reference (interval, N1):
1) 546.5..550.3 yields 549.651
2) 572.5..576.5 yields 572.647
